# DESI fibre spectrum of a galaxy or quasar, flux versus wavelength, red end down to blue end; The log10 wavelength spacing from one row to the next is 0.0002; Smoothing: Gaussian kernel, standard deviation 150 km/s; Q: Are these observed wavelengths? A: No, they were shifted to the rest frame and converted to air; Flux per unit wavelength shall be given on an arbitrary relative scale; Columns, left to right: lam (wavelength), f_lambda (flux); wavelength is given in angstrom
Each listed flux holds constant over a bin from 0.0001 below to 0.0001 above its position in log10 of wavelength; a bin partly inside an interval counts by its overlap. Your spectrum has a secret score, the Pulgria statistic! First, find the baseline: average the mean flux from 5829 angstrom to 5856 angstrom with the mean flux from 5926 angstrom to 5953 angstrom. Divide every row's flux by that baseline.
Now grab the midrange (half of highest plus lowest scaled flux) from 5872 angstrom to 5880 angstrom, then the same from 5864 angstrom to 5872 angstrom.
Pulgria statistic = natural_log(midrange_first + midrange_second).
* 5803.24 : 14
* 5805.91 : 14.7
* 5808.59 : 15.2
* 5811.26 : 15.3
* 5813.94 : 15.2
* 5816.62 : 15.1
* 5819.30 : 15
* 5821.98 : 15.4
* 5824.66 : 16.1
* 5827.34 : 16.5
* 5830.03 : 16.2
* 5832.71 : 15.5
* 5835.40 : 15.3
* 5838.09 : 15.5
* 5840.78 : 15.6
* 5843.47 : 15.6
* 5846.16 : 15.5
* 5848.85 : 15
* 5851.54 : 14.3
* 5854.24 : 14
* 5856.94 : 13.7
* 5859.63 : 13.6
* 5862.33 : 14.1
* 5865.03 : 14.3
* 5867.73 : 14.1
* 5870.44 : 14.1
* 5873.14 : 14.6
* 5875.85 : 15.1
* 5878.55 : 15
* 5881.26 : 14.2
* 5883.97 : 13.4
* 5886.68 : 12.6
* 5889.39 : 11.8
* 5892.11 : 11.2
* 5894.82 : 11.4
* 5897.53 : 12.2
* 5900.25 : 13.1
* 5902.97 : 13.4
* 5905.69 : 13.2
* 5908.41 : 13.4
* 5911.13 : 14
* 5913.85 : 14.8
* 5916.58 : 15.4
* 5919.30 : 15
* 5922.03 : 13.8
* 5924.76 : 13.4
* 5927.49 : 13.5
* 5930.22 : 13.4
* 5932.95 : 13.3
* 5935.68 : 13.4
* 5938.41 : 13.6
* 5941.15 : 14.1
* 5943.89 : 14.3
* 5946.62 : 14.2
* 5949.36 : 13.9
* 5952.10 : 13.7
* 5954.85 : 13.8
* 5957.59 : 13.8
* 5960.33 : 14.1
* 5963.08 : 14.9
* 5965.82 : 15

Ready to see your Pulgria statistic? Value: 0.70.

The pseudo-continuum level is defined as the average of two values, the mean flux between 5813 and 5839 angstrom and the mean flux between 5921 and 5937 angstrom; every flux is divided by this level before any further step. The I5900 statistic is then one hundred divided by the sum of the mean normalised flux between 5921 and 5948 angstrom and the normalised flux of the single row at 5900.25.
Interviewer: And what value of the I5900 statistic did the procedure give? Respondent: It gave 54.2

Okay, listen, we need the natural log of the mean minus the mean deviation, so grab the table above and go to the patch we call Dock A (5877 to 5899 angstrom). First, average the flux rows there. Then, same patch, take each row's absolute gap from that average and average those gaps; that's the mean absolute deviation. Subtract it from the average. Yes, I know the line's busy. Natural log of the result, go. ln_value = 2.45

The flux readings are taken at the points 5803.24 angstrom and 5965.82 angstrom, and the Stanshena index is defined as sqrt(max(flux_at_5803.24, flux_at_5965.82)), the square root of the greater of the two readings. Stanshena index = 3.87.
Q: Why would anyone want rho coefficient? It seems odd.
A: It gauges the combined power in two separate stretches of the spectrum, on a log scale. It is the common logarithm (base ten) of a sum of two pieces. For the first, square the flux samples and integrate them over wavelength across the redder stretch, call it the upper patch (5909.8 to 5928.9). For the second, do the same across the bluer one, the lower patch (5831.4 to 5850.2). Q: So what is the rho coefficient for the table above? 3.92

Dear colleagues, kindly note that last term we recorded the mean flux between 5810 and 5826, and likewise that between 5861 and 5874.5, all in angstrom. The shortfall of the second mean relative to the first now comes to 1.1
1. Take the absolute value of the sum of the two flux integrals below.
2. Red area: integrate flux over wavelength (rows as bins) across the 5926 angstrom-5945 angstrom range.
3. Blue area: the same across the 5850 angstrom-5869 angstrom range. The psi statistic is 526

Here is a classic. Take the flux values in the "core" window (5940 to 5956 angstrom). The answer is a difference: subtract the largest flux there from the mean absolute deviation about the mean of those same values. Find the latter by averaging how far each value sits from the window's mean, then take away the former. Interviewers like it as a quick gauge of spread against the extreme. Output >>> -14.1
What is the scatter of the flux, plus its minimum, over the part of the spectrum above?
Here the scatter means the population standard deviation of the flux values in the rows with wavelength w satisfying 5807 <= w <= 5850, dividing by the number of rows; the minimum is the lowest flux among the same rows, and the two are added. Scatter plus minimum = 15.4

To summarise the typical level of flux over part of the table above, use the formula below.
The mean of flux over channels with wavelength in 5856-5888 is 14.1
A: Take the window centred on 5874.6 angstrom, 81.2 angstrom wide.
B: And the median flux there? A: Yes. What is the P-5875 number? 14.1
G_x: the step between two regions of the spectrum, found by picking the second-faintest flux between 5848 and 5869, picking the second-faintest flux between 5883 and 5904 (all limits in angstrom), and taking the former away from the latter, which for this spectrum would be -2.3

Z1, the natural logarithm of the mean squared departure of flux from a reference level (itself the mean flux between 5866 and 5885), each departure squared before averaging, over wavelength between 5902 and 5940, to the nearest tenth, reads -0.3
